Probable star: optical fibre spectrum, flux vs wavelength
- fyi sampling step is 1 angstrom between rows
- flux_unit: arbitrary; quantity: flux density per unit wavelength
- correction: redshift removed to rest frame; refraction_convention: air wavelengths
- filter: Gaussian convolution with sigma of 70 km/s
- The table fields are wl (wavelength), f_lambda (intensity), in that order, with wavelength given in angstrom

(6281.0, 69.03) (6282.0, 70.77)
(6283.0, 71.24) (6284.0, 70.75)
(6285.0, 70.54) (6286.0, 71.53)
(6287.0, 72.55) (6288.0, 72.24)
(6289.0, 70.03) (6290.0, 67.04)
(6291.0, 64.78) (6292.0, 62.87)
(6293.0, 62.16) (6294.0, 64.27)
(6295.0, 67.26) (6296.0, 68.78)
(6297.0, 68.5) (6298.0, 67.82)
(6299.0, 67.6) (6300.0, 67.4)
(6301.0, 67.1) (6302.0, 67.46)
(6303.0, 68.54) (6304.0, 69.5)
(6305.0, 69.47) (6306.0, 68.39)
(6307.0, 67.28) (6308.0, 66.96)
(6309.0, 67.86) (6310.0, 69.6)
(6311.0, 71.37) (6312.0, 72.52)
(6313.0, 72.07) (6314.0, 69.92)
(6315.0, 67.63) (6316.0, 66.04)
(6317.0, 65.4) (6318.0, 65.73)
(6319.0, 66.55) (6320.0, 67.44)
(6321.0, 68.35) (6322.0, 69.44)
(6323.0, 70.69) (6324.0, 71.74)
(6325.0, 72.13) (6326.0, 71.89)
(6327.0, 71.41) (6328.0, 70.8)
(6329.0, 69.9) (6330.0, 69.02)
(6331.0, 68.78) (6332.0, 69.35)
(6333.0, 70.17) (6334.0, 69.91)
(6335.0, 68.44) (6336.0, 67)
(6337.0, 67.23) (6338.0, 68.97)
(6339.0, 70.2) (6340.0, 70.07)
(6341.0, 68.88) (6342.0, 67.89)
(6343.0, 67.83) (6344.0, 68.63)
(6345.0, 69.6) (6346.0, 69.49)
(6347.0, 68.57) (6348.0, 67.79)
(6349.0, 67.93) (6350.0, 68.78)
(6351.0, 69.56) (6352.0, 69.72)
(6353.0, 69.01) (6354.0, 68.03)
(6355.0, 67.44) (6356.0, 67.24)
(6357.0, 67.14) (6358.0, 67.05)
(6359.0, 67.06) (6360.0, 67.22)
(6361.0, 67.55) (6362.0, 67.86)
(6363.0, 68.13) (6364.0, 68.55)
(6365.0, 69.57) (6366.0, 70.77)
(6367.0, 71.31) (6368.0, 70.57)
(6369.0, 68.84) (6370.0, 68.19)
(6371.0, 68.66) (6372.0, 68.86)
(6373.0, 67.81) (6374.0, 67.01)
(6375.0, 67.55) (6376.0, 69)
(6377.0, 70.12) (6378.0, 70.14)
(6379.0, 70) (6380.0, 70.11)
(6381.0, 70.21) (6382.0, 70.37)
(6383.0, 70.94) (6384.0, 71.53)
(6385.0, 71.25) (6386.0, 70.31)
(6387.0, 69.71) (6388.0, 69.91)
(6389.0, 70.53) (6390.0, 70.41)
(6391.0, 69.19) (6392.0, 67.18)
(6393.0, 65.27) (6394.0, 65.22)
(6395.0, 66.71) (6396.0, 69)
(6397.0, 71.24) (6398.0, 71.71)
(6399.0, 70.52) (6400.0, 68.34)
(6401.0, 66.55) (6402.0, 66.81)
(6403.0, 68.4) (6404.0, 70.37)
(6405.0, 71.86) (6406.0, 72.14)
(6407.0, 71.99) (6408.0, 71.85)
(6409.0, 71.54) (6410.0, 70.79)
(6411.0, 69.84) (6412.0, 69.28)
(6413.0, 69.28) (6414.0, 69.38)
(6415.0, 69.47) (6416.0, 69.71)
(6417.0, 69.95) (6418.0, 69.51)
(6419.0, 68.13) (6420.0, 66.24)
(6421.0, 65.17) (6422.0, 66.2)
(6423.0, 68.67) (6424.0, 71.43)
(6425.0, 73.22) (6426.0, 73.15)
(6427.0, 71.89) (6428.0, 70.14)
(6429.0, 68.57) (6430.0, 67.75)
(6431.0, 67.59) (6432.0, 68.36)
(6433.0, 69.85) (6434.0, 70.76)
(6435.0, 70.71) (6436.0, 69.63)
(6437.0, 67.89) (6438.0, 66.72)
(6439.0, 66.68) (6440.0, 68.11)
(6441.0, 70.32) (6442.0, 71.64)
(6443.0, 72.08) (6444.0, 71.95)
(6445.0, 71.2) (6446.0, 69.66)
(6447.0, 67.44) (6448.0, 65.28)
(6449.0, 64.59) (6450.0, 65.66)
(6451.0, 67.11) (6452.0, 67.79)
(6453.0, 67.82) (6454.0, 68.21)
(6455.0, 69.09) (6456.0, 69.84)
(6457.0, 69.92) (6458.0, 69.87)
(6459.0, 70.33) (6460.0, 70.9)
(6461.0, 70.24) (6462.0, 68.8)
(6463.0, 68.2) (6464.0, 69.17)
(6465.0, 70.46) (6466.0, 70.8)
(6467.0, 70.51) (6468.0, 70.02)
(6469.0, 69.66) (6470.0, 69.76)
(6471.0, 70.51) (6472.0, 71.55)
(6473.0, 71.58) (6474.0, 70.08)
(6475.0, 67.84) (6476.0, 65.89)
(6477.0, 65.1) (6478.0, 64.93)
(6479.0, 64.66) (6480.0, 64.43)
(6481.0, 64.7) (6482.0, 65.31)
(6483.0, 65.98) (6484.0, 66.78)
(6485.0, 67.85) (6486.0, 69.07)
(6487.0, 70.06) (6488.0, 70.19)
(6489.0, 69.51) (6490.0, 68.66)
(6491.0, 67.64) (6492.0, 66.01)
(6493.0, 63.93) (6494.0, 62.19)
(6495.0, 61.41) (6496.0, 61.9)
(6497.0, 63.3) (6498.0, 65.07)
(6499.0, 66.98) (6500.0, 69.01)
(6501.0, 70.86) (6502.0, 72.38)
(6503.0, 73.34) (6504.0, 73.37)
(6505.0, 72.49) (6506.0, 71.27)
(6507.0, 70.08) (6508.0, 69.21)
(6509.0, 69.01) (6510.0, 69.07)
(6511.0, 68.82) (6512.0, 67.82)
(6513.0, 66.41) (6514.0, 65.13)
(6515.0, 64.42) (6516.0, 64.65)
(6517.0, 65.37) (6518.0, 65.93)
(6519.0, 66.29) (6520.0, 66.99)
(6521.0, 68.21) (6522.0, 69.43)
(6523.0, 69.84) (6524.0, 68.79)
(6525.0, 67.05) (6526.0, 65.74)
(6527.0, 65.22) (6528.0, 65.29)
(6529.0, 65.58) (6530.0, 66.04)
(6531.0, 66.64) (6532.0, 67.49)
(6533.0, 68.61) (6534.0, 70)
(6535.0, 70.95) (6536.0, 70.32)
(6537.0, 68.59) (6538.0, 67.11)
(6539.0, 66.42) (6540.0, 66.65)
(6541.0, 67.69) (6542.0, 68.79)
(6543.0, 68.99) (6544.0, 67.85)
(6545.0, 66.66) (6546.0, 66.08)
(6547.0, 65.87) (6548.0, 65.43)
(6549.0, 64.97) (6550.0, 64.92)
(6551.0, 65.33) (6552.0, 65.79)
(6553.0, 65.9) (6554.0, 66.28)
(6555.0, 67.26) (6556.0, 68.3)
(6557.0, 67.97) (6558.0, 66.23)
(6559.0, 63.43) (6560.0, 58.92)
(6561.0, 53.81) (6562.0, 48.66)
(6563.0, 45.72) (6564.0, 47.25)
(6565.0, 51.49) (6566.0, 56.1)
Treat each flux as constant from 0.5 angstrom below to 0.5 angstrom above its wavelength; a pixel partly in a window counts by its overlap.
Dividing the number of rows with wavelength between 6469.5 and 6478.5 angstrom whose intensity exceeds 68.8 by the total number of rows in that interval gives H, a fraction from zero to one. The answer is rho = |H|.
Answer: 0.56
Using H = 0.56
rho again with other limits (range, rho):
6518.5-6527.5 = 0.22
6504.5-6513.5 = 0.78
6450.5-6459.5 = 0.56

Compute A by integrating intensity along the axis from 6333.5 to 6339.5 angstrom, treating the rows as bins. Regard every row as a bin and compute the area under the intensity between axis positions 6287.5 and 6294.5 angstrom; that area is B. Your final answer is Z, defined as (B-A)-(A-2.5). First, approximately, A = 412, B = 463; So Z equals -358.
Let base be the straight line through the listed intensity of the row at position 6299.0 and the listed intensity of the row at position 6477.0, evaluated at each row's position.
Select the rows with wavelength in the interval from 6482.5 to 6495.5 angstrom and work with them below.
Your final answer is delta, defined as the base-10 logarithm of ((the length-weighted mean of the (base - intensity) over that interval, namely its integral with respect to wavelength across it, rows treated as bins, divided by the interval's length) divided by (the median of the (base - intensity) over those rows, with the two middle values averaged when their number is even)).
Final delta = -0.15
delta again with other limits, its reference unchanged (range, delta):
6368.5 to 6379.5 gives -0.01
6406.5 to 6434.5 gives 0.01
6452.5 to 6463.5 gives -0.04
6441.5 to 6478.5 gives -0.08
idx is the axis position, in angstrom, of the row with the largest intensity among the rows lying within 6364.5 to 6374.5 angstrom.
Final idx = 6367.0 angstrom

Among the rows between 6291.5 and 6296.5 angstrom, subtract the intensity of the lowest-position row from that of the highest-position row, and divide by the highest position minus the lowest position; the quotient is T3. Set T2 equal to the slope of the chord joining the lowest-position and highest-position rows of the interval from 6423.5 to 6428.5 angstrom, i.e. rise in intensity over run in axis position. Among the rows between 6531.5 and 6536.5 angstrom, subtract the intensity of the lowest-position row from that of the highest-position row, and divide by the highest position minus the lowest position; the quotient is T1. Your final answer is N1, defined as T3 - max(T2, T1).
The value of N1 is 0.8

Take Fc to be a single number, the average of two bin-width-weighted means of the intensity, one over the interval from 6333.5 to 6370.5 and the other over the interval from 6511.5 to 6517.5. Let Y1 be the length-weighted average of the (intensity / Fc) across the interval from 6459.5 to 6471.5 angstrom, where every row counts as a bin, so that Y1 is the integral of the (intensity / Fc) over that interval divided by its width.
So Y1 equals 1.04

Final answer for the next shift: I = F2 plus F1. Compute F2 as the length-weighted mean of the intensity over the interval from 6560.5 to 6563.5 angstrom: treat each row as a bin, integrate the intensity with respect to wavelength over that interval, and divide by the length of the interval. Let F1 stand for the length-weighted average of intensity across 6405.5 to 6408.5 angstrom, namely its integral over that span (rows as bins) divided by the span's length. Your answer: 121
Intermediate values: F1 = 72.0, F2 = 49.4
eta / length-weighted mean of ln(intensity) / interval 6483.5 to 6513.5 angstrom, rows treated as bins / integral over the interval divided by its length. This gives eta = 4.22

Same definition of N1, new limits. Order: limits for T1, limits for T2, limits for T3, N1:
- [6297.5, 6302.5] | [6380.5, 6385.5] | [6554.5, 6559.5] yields -1.2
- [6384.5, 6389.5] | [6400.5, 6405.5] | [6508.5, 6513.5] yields -2.0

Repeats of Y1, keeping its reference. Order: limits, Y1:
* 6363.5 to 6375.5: 1.03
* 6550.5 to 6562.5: 0.94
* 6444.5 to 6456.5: 1.01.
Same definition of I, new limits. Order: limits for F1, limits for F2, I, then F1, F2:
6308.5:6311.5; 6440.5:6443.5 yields 141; 69.6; 71.3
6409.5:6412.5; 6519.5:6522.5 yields 138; 70.0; 68.2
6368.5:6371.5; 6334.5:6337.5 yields 136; 68.6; 67.6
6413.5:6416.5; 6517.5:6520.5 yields 136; 69.5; 66.4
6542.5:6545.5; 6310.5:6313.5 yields 140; 67.8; 72.0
